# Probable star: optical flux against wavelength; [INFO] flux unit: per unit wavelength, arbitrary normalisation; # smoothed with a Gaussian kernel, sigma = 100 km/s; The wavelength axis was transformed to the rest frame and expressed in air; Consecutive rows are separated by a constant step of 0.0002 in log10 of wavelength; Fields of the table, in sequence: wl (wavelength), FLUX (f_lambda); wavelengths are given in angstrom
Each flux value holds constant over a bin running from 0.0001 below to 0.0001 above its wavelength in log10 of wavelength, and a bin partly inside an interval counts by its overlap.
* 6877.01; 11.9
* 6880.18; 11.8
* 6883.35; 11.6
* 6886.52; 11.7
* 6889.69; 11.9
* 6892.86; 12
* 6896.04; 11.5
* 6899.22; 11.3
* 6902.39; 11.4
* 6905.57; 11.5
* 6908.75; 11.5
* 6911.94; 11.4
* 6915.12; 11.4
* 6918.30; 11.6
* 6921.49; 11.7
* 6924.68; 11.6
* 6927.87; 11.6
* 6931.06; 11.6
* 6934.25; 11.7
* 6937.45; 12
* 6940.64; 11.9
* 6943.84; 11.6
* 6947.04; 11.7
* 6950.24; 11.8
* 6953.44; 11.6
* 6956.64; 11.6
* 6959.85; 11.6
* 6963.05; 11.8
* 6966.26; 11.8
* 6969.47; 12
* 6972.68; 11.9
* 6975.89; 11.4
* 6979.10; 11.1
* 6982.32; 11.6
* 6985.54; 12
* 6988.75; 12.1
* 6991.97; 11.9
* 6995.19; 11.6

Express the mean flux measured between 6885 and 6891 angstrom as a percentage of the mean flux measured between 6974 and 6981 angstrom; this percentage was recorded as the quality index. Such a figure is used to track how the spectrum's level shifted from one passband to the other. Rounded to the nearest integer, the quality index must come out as 105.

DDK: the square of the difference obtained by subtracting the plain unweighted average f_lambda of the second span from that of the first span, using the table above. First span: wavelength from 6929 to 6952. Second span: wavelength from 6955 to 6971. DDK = 0.000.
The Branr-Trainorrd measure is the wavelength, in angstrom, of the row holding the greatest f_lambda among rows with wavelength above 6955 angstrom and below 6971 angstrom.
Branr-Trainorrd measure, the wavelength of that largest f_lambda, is 6969.47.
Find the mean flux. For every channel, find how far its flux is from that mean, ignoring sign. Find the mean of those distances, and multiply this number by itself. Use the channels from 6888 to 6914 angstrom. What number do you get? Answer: 0.038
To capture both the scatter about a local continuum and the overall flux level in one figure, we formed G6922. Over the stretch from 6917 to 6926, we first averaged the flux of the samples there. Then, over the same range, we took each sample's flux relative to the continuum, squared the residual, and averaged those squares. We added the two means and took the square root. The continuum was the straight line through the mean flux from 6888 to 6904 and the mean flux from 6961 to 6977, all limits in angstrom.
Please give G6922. 3.41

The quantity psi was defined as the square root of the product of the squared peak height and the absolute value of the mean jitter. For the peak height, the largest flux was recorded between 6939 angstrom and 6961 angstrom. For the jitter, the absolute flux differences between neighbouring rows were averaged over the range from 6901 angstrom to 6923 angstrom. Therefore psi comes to 3.4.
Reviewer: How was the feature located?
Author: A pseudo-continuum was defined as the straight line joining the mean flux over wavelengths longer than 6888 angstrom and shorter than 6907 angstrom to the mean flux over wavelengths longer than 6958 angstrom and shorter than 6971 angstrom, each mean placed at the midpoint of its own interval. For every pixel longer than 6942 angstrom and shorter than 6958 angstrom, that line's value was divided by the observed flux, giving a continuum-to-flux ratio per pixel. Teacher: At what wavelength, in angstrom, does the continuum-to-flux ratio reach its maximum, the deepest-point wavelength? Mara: 6956.64 angstrom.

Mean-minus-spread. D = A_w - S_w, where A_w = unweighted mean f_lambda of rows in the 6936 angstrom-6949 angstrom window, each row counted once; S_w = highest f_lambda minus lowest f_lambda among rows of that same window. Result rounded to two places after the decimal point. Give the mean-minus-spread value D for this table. 11.40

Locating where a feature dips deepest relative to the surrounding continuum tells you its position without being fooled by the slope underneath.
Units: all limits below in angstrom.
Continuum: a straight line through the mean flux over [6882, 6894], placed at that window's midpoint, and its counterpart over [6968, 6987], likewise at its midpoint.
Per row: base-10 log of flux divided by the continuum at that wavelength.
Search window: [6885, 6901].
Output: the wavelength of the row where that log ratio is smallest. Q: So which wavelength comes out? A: 6899.22 angstrom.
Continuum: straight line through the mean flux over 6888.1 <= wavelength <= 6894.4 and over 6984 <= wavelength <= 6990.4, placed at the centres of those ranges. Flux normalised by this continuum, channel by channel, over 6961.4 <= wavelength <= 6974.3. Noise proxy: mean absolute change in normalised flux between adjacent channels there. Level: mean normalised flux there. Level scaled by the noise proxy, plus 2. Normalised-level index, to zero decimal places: 119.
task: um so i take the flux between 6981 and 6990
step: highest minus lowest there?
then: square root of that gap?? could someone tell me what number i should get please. 0.71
